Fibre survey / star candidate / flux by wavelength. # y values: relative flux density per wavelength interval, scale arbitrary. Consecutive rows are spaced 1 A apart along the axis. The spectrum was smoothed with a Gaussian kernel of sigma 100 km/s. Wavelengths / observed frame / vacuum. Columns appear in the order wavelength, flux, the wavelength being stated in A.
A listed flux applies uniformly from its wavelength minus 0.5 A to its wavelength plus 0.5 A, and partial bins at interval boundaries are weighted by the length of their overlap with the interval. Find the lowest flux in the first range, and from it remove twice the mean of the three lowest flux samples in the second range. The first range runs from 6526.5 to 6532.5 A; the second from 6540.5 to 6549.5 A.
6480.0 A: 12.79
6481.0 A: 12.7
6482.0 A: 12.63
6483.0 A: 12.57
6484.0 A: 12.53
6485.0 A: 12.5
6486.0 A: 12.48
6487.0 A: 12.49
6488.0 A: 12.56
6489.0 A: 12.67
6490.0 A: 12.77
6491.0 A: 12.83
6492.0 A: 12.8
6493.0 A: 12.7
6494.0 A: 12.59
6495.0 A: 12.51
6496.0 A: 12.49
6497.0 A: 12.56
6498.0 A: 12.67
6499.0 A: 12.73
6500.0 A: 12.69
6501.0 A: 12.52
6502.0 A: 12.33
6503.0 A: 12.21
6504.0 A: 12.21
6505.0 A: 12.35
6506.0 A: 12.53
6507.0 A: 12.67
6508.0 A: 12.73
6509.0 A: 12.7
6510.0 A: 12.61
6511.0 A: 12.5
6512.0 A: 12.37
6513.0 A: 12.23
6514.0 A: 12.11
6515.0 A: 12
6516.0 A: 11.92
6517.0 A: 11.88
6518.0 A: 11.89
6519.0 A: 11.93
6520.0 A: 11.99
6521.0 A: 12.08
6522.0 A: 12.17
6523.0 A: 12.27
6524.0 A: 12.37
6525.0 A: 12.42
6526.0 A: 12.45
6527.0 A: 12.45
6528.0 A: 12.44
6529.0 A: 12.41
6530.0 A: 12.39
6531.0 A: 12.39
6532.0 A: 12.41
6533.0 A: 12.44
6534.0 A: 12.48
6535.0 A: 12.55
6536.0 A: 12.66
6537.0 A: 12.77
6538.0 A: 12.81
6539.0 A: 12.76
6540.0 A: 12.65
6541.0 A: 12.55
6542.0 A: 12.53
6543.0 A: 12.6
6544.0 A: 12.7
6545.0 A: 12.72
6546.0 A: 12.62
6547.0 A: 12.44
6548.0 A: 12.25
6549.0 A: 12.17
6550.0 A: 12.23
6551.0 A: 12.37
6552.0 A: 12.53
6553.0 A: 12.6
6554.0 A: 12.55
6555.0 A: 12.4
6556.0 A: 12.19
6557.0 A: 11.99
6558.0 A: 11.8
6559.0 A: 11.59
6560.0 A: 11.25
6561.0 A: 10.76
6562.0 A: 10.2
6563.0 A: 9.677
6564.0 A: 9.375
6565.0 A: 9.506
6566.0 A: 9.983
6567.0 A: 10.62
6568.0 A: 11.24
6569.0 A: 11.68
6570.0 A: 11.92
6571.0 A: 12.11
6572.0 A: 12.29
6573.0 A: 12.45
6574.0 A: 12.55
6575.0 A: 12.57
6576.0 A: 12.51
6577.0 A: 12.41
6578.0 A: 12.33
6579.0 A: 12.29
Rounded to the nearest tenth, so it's -12.2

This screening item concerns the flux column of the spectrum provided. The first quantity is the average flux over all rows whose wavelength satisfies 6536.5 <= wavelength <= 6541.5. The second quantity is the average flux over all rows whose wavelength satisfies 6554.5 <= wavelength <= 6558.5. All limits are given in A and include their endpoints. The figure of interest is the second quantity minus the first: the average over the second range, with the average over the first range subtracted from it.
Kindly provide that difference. -0.61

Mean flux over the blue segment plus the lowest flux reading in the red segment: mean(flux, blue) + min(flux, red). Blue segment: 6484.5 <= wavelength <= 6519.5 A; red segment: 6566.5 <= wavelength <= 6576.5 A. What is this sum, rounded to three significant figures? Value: 23.1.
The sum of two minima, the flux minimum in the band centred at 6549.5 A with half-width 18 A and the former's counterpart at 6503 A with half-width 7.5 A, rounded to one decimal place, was 21.6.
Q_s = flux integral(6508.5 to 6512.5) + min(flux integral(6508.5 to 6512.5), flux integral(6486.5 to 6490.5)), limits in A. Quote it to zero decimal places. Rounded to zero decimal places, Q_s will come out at 100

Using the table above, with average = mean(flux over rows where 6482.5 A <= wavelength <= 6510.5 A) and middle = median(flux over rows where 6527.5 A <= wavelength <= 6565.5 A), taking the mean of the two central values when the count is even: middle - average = -0.1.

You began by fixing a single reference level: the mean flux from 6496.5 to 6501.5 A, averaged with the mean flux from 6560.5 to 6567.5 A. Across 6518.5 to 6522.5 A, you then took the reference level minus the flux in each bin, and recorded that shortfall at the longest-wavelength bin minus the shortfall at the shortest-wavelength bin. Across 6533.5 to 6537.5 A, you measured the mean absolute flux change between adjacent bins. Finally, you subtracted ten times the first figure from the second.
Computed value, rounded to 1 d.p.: 2.5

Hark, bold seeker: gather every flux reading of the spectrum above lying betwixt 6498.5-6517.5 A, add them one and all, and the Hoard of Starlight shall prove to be 235.3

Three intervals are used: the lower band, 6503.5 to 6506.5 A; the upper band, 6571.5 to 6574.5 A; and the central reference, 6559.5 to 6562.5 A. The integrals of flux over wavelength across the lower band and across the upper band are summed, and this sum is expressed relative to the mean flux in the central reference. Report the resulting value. 6.93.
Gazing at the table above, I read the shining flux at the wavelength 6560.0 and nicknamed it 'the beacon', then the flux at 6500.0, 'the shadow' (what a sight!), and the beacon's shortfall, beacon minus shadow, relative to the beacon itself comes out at -0.13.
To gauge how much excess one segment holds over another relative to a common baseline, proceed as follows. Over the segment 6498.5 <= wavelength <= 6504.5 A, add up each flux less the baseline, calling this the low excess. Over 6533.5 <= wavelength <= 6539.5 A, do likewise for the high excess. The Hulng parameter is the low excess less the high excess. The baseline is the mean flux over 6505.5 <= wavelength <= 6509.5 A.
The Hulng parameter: -1.3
